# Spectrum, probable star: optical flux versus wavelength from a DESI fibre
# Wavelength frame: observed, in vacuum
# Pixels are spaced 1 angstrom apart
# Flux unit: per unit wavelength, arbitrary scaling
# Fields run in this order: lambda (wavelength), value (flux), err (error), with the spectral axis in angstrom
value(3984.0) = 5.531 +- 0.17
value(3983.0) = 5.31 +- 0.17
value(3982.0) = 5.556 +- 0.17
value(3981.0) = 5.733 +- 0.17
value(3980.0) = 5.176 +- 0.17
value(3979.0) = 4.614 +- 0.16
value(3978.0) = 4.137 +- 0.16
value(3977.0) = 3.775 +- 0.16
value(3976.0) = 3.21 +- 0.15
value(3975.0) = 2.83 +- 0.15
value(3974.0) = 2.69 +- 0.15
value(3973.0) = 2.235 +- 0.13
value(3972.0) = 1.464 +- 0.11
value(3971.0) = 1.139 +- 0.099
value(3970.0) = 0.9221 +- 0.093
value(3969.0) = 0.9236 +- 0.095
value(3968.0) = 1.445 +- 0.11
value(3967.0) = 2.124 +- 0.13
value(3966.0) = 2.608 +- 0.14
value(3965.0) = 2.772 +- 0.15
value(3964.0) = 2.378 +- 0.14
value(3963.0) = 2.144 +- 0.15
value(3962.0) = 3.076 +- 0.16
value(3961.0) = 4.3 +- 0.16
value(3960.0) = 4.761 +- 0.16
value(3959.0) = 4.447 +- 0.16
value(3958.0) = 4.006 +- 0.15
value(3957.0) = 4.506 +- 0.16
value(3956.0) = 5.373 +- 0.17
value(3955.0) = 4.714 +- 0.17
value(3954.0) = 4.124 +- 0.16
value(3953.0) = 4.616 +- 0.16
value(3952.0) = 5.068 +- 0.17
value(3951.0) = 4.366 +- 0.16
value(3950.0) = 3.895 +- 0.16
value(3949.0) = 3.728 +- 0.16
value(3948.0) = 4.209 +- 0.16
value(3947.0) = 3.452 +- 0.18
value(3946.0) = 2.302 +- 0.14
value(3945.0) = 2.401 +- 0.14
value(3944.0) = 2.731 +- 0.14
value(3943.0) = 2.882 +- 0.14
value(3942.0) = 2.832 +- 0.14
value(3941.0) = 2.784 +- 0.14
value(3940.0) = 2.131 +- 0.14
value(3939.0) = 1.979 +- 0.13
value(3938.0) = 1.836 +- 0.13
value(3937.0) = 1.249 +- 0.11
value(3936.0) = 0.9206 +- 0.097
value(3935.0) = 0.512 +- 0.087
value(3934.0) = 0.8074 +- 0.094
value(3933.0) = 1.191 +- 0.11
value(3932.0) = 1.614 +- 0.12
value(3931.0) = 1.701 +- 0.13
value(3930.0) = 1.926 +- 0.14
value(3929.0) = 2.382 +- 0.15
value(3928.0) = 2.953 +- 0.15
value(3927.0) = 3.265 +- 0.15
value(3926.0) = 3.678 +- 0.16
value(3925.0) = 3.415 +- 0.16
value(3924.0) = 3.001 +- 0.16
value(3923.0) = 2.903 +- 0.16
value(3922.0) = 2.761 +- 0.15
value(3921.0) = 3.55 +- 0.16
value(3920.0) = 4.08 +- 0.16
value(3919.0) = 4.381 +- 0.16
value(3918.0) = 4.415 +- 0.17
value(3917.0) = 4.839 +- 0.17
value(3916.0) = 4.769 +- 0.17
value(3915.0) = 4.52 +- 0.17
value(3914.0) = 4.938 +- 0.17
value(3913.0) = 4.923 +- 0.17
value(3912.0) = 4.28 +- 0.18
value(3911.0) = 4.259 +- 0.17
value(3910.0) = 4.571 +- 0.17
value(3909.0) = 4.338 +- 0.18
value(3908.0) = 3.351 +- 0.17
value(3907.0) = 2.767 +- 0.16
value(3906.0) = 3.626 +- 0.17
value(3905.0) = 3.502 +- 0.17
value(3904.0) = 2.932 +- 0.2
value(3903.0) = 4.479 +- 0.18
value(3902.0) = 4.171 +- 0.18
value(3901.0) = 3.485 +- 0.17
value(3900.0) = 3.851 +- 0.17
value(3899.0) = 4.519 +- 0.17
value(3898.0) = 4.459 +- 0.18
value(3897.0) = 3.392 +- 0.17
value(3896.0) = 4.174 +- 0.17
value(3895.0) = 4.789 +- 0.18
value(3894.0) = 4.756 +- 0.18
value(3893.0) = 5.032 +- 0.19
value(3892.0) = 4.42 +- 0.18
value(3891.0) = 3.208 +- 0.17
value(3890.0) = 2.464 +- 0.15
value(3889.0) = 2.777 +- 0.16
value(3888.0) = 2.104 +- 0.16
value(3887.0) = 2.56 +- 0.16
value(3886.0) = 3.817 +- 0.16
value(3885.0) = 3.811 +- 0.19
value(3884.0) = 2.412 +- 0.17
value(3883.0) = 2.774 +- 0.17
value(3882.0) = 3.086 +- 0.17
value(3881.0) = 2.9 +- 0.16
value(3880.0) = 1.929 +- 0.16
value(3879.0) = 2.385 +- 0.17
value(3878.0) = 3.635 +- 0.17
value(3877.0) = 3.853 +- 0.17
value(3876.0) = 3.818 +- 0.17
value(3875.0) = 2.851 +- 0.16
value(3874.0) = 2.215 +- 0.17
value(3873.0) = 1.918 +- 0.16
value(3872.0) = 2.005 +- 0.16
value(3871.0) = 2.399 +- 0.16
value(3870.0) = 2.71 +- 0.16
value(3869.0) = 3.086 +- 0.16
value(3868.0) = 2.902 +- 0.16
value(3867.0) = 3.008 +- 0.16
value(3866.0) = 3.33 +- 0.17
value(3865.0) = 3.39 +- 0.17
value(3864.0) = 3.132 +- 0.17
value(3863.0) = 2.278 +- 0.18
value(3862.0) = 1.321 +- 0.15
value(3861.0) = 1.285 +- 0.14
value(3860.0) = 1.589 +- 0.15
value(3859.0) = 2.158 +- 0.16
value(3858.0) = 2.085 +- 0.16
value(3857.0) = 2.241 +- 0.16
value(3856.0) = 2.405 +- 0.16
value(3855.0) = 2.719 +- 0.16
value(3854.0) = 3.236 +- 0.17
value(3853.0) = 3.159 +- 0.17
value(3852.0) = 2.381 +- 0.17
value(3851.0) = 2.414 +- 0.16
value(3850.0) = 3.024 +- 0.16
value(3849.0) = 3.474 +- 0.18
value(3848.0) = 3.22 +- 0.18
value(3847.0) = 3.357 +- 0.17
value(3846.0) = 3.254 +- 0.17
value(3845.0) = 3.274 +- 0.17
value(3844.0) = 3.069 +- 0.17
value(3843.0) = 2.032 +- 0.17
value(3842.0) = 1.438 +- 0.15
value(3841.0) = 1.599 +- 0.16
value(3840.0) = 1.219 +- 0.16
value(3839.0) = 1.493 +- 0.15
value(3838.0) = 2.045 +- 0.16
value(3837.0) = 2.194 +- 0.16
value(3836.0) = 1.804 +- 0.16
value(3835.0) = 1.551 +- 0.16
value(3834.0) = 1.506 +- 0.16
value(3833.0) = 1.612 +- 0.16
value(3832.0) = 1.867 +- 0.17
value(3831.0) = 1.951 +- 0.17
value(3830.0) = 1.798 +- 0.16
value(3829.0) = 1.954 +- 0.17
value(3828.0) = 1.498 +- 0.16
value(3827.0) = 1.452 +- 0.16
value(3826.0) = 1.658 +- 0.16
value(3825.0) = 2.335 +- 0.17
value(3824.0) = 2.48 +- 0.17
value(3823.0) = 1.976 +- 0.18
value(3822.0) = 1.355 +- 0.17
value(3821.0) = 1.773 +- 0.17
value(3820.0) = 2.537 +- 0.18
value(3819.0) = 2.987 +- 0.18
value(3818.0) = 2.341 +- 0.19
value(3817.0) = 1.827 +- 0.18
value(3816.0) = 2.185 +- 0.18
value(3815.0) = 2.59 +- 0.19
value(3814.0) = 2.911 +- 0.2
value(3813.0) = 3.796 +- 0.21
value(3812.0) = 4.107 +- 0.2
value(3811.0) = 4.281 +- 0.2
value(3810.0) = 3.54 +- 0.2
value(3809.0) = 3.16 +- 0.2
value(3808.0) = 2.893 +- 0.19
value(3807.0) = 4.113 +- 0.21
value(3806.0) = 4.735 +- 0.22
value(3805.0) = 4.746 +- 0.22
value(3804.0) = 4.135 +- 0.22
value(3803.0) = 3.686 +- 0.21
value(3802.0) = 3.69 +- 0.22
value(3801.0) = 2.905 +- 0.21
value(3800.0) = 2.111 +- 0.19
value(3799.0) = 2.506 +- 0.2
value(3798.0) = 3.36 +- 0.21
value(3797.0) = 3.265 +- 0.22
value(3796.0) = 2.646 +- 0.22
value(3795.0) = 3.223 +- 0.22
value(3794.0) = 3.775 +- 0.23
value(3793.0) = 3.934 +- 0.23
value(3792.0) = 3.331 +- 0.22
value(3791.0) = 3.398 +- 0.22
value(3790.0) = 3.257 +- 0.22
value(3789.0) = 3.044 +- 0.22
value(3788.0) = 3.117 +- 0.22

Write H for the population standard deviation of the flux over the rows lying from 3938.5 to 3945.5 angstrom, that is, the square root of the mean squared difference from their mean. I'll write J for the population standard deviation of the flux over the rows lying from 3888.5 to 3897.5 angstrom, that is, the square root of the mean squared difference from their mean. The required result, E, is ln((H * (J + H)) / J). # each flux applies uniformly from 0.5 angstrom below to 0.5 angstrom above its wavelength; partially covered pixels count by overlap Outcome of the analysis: -0.8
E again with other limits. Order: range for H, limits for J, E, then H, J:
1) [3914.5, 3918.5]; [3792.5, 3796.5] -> -1.5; 0.17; 0.51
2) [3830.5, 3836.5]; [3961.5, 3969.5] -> -1.6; 0.17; 0.66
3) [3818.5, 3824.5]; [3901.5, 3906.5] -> 0.1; 0.54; 0.54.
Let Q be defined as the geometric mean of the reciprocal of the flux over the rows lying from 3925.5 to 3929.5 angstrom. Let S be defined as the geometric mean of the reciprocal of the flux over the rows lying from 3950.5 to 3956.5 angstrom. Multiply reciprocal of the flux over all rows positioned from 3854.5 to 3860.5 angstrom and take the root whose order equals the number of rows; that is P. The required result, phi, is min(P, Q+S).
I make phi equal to 0.46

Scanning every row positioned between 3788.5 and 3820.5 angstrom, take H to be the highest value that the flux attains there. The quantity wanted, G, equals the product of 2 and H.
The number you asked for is 9.5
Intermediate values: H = 4.746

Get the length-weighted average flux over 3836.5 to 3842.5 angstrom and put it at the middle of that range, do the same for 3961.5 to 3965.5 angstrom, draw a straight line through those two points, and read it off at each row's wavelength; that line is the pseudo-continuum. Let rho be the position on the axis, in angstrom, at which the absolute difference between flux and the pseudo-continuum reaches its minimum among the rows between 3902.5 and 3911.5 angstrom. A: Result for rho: 3907.0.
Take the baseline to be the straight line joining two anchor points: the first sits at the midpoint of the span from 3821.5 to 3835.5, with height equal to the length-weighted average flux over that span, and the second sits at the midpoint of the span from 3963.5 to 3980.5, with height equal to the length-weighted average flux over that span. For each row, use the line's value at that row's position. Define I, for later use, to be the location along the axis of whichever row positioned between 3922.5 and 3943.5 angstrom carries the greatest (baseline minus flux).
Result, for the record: 3935.0 angstrom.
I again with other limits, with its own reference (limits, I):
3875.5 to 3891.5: 3880.0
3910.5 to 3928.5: 3922.0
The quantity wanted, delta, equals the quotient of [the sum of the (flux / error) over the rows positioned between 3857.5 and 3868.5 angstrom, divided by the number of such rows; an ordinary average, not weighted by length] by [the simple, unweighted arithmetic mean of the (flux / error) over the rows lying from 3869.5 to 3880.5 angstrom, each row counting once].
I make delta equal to 0.90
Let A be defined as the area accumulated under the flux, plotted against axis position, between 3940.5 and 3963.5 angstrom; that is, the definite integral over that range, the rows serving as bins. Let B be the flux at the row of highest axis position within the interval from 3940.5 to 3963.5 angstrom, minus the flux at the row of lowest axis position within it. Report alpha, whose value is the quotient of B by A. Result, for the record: -0.007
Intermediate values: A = 87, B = -0.6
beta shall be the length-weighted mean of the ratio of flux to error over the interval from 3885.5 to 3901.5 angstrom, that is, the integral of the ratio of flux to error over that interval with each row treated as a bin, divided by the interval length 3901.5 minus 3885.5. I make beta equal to 22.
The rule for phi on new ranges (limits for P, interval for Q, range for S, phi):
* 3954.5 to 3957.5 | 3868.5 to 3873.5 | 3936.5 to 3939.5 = 0.21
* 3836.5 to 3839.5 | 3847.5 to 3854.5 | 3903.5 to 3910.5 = 0.53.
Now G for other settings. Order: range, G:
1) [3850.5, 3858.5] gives 6.5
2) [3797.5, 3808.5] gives 9.5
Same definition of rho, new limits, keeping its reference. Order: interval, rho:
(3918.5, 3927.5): 3922.0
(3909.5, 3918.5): 3911.0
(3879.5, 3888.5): 3880.0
